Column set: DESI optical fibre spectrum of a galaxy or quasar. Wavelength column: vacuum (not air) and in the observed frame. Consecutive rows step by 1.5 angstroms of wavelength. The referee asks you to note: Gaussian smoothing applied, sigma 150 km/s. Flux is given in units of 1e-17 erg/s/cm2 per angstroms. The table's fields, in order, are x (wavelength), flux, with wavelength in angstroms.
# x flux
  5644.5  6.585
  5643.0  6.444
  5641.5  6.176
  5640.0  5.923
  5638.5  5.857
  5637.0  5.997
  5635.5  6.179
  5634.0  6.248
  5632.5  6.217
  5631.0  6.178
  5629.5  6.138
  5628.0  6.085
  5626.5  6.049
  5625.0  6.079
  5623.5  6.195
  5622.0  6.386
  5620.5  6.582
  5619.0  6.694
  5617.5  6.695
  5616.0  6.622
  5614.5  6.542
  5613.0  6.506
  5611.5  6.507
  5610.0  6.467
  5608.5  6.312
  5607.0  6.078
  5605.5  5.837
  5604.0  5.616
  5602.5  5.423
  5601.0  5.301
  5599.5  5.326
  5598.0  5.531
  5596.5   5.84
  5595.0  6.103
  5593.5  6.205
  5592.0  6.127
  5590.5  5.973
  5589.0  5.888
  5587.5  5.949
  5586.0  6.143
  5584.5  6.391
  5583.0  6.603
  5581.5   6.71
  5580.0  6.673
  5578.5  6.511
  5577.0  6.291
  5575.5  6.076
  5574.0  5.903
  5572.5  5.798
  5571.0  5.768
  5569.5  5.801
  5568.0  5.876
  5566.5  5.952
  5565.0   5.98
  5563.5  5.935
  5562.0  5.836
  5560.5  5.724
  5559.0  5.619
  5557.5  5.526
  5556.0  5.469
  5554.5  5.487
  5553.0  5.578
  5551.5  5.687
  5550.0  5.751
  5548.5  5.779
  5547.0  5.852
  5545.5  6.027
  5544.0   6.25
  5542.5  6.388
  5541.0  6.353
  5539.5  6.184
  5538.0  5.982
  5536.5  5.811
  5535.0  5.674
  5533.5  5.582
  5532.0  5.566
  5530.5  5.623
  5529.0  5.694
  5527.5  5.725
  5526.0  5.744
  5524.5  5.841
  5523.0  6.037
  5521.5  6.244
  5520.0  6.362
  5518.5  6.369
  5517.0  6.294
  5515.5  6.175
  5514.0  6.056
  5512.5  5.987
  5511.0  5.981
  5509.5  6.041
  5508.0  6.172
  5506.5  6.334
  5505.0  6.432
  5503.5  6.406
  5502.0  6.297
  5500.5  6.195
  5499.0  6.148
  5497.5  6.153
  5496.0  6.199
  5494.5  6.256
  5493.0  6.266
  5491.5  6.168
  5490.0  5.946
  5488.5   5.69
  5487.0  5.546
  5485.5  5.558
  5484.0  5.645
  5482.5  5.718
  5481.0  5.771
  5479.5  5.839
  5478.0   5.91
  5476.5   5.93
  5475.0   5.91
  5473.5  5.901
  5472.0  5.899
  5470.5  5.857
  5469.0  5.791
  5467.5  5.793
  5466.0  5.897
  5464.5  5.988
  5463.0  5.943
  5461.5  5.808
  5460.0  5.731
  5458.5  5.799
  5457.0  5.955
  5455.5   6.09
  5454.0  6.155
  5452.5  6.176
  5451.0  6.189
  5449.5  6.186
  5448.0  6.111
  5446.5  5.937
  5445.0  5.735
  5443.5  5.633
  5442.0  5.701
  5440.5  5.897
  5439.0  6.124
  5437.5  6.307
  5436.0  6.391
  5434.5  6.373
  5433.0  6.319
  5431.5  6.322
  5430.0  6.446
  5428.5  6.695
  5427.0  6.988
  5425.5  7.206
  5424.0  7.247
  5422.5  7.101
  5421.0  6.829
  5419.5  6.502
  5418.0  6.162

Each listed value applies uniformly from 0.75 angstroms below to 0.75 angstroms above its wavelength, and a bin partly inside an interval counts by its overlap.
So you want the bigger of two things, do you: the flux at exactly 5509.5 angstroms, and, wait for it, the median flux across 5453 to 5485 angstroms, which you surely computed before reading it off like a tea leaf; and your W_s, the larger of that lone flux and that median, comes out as 6.04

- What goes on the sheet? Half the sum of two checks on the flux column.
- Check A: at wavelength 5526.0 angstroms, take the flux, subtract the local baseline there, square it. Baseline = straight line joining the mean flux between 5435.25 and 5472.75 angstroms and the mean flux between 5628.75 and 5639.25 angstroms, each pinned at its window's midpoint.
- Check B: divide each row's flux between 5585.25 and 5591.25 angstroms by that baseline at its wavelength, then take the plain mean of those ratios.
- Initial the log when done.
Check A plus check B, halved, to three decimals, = 0.532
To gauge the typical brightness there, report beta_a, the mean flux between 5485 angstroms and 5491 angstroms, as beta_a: 5.7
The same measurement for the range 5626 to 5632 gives 6.1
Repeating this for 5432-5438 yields 6.3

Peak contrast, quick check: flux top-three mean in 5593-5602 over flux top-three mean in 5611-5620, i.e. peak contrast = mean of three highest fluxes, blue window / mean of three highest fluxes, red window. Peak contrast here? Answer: 0.91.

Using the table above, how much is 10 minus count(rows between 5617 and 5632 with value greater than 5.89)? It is 0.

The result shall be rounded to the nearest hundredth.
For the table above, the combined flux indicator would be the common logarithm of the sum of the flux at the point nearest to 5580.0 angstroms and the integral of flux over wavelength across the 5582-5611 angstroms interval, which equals 2.25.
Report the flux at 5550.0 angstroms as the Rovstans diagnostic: 5.751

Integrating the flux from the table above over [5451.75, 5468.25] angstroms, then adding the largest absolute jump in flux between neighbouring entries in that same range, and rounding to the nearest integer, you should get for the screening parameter 98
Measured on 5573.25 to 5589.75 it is 104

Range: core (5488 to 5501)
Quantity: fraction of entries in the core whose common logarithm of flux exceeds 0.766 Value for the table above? 0.89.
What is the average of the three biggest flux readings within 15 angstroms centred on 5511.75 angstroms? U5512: 6.4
